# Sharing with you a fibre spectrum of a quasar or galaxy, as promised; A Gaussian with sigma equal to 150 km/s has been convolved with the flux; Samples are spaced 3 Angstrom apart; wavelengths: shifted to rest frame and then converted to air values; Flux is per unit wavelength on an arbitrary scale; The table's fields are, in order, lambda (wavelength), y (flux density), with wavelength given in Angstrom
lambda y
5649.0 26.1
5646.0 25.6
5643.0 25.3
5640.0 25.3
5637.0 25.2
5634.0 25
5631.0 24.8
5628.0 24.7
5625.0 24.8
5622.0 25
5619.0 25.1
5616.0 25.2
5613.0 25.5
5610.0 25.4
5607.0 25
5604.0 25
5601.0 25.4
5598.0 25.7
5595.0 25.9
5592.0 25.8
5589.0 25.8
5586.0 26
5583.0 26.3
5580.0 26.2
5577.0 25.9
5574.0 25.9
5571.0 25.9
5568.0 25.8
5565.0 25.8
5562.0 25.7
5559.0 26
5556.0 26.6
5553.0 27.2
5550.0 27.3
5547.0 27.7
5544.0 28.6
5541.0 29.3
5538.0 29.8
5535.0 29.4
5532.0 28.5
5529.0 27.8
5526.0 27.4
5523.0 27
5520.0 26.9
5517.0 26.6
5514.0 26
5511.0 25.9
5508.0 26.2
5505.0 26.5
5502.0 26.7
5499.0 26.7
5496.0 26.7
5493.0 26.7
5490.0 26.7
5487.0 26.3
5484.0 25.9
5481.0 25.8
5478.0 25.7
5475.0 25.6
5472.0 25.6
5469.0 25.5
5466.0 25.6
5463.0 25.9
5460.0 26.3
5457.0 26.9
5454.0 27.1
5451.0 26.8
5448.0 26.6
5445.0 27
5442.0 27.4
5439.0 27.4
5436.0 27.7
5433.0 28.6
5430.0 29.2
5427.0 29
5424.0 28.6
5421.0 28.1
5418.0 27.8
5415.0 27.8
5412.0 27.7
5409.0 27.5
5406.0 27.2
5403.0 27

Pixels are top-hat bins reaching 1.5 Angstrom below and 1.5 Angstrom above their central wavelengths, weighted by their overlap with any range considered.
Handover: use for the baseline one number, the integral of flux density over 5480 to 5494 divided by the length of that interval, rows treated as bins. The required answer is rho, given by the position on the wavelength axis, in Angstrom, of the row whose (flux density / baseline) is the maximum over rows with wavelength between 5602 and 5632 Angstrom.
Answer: 5613.0 Angstrom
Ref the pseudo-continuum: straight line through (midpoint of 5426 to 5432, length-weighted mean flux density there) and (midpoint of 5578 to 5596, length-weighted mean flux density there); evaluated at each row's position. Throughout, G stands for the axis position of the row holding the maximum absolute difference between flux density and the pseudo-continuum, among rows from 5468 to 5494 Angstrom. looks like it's 5469.0 Angstrom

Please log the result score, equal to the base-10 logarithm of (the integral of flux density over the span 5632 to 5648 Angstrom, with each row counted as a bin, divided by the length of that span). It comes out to 1.403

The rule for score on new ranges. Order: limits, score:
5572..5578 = 1.413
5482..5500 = 1.423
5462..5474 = 1.409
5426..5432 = 1.463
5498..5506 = 1.425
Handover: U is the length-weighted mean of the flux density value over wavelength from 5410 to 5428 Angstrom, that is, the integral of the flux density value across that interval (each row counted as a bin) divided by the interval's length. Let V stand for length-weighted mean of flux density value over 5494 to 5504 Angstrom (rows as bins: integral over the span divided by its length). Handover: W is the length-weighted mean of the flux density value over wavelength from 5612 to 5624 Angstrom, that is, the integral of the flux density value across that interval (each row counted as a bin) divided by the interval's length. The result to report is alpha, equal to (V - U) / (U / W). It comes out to -1.3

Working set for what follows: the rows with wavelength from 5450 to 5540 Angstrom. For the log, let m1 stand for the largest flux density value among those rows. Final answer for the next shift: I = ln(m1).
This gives 3.39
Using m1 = 29.8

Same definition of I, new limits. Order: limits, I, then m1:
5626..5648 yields 3.24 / 25.6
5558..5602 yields 3.27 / 26.3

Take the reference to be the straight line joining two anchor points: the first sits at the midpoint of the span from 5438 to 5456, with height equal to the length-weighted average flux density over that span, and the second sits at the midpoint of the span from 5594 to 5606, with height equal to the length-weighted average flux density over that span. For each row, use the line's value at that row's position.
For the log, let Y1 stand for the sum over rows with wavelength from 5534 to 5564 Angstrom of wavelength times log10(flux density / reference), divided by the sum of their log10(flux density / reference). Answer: 5542.4 Angstrom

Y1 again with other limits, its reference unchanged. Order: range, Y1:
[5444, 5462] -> 5454.1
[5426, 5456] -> 5429.8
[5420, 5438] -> 5428.4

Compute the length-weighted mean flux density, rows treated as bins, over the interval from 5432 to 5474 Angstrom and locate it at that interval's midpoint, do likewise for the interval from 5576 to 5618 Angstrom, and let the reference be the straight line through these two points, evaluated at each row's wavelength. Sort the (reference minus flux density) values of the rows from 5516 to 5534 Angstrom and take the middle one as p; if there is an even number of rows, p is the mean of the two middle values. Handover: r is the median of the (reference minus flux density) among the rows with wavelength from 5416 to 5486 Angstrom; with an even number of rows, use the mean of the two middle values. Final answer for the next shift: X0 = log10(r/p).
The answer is -0.66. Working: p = -1.02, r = -0.2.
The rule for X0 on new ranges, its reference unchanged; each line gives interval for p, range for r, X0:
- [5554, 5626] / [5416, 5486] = 1.00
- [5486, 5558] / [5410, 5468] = -0.04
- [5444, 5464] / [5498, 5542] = 0.95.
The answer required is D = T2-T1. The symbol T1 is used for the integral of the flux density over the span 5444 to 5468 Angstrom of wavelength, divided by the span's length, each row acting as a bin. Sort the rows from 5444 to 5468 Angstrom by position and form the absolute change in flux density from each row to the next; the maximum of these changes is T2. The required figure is -25.9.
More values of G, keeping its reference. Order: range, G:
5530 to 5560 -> 5538.0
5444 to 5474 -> 5469.0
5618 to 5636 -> 5628.0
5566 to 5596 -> 5568.0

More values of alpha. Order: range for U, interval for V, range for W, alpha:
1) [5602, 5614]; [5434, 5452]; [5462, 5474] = 2.0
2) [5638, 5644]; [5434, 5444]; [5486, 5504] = 2.4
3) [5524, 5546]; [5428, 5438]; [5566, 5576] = -0.1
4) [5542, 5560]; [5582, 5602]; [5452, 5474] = -1.4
